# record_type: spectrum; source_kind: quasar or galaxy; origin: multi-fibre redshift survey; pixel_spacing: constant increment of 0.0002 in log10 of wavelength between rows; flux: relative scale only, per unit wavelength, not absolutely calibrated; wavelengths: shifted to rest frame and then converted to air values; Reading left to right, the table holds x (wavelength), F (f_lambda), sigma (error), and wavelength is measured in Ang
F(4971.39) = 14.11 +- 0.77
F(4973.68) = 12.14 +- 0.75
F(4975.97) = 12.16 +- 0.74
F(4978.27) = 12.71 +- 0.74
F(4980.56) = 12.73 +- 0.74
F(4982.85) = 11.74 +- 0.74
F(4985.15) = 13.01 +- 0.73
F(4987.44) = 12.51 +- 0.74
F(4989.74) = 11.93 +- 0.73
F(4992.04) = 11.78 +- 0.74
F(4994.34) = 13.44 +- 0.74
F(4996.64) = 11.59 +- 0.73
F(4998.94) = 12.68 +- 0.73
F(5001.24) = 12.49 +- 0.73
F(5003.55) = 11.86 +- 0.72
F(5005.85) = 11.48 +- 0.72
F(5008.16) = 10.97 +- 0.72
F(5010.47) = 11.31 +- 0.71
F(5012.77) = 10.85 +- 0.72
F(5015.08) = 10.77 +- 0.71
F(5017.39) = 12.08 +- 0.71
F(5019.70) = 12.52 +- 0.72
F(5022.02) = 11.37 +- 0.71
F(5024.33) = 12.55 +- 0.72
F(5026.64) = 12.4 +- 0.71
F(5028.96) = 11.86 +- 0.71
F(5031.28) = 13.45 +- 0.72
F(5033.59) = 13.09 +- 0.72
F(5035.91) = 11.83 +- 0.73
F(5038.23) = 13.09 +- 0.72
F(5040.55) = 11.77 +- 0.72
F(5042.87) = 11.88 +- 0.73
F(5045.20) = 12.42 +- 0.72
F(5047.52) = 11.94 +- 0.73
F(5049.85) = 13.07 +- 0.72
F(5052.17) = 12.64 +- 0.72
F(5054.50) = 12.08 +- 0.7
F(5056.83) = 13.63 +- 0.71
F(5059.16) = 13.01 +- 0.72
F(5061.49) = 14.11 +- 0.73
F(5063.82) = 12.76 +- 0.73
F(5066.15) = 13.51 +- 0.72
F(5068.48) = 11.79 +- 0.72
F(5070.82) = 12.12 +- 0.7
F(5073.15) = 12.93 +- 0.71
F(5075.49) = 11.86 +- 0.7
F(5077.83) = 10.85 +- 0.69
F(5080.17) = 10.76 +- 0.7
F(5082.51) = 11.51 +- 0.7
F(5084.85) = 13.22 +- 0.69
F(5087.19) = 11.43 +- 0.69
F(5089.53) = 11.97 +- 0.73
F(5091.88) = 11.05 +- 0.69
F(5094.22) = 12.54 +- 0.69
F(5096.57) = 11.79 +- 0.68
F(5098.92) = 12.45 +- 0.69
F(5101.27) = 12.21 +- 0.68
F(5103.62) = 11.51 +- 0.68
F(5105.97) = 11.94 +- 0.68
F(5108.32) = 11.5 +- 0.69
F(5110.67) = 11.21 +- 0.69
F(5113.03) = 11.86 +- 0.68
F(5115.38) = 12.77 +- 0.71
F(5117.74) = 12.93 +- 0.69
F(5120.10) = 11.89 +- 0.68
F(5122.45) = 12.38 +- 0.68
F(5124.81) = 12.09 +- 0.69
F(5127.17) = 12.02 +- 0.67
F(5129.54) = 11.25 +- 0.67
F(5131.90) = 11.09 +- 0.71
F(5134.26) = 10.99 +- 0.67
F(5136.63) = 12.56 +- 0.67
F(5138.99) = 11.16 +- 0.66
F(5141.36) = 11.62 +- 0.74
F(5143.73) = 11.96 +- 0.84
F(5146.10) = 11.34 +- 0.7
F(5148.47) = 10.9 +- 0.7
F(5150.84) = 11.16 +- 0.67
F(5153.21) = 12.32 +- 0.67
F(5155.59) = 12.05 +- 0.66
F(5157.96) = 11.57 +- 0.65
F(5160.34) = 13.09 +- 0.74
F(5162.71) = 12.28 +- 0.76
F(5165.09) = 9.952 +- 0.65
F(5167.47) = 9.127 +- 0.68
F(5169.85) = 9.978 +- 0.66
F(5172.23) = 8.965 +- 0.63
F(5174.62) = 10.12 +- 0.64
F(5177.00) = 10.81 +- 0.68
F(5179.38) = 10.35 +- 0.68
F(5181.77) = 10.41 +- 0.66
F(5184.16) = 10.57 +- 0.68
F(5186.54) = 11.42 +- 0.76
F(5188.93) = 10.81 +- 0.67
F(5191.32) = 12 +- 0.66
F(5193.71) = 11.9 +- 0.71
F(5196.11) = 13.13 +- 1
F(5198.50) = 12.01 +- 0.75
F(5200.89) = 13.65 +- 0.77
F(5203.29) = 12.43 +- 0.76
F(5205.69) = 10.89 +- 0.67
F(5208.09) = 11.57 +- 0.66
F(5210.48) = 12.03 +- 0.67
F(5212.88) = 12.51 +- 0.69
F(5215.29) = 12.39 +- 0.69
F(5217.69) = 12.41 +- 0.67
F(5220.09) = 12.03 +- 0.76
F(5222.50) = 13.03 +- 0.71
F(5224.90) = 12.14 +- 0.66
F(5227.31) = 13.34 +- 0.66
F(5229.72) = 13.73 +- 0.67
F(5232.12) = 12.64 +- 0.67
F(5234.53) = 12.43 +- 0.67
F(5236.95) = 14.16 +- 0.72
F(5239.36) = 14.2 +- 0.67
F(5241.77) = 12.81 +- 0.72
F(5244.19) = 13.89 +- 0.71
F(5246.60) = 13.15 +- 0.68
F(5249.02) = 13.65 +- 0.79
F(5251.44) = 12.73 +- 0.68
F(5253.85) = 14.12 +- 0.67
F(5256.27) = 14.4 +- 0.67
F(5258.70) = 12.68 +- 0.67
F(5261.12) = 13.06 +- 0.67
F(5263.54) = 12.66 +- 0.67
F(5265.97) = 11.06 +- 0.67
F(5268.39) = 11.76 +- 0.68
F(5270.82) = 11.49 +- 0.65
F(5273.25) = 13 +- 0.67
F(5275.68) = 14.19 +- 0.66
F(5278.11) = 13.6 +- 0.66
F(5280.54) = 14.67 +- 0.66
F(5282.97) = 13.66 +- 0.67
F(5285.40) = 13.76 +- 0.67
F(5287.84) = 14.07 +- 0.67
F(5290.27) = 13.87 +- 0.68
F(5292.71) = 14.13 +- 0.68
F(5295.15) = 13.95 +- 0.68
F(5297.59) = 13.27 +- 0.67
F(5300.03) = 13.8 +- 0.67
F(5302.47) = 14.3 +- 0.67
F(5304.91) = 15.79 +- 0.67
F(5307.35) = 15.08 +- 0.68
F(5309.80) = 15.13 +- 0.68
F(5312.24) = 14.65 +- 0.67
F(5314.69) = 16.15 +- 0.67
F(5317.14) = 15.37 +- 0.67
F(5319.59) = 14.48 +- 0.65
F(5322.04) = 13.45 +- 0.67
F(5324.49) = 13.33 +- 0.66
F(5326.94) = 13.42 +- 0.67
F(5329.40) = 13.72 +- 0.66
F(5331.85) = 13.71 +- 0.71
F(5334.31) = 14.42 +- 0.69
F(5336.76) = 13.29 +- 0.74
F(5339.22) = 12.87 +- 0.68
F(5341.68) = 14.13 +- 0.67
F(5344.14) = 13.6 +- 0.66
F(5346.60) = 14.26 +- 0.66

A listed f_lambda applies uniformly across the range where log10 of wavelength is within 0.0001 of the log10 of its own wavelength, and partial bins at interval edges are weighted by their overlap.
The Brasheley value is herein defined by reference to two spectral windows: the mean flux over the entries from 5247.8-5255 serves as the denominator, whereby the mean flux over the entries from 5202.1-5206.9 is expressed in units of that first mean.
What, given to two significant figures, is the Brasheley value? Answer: 0.86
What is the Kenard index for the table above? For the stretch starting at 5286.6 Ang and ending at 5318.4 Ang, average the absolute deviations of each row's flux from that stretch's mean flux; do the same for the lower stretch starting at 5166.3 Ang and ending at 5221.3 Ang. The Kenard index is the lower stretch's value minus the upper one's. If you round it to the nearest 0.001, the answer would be 0.295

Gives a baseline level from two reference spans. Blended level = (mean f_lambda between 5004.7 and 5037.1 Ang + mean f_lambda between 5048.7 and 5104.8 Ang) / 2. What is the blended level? 12.1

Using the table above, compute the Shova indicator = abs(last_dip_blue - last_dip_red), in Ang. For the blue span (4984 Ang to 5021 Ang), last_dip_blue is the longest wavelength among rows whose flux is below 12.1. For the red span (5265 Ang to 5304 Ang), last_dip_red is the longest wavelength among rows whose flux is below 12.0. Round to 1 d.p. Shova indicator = 253.4 Ang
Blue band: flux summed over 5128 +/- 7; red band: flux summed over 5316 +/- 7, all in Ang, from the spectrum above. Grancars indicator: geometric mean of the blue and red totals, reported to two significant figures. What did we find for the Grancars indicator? 79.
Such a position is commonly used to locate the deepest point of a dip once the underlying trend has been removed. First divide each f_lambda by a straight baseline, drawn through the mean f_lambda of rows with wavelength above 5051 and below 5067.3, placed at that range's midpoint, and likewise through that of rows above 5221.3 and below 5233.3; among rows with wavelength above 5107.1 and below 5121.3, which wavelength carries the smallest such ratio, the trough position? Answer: 5110.67 Ang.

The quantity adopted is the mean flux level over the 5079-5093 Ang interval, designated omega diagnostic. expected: 11.7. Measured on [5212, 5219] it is 12.4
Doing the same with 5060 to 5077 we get 12.7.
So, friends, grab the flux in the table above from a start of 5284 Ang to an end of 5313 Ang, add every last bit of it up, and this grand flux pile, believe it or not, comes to 172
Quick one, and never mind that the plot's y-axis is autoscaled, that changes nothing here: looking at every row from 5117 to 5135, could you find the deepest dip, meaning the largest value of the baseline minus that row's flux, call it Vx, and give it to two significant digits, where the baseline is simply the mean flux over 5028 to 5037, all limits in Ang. 1.6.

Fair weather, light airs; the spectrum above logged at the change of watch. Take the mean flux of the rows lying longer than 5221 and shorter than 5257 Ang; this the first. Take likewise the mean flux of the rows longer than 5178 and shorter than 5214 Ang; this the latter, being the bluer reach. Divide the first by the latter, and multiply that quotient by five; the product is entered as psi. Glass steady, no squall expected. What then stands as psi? 5.70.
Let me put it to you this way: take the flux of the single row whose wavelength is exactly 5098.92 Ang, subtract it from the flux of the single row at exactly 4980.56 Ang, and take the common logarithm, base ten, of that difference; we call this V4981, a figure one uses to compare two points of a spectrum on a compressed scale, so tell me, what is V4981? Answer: -0.55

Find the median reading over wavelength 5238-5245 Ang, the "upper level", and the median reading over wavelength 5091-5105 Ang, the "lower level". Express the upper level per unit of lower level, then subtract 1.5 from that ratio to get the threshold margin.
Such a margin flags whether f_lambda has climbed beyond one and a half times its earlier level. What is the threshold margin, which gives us -0.34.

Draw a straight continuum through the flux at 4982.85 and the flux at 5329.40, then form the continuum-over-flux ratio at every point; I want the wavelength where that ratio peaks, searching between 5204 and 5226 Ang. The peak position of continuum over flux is 5205.69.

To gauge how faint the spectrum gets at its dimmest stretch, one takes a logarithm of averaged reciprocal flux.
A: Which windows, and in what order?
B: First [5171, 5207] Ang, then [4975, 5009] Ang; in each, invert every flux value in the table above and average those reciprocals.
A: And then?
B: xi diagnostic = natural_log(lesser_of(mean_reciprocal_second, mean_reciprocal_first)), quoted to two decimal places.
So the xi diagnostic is -2.50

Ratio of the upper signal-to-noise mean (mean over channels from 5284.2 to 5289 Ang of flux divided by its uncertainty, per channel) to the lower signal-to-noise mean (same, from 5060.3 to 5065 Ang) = 1.13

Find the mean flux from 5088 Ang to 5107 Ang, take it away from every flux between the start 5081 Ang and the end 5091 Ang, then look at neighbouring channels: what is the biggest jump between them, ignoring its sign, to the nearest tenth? 1.8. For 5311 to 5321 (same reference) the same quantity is 1.5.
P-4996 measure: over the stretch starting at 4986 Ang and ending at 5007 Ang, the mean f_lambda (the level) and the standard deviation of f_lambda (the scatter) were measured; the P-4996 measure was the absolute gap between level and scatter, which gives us 11.6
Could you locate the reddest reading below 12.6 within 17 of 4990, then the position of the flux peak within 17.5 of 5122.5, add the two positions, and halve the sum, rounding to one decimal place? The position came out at 5061.8 Ang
